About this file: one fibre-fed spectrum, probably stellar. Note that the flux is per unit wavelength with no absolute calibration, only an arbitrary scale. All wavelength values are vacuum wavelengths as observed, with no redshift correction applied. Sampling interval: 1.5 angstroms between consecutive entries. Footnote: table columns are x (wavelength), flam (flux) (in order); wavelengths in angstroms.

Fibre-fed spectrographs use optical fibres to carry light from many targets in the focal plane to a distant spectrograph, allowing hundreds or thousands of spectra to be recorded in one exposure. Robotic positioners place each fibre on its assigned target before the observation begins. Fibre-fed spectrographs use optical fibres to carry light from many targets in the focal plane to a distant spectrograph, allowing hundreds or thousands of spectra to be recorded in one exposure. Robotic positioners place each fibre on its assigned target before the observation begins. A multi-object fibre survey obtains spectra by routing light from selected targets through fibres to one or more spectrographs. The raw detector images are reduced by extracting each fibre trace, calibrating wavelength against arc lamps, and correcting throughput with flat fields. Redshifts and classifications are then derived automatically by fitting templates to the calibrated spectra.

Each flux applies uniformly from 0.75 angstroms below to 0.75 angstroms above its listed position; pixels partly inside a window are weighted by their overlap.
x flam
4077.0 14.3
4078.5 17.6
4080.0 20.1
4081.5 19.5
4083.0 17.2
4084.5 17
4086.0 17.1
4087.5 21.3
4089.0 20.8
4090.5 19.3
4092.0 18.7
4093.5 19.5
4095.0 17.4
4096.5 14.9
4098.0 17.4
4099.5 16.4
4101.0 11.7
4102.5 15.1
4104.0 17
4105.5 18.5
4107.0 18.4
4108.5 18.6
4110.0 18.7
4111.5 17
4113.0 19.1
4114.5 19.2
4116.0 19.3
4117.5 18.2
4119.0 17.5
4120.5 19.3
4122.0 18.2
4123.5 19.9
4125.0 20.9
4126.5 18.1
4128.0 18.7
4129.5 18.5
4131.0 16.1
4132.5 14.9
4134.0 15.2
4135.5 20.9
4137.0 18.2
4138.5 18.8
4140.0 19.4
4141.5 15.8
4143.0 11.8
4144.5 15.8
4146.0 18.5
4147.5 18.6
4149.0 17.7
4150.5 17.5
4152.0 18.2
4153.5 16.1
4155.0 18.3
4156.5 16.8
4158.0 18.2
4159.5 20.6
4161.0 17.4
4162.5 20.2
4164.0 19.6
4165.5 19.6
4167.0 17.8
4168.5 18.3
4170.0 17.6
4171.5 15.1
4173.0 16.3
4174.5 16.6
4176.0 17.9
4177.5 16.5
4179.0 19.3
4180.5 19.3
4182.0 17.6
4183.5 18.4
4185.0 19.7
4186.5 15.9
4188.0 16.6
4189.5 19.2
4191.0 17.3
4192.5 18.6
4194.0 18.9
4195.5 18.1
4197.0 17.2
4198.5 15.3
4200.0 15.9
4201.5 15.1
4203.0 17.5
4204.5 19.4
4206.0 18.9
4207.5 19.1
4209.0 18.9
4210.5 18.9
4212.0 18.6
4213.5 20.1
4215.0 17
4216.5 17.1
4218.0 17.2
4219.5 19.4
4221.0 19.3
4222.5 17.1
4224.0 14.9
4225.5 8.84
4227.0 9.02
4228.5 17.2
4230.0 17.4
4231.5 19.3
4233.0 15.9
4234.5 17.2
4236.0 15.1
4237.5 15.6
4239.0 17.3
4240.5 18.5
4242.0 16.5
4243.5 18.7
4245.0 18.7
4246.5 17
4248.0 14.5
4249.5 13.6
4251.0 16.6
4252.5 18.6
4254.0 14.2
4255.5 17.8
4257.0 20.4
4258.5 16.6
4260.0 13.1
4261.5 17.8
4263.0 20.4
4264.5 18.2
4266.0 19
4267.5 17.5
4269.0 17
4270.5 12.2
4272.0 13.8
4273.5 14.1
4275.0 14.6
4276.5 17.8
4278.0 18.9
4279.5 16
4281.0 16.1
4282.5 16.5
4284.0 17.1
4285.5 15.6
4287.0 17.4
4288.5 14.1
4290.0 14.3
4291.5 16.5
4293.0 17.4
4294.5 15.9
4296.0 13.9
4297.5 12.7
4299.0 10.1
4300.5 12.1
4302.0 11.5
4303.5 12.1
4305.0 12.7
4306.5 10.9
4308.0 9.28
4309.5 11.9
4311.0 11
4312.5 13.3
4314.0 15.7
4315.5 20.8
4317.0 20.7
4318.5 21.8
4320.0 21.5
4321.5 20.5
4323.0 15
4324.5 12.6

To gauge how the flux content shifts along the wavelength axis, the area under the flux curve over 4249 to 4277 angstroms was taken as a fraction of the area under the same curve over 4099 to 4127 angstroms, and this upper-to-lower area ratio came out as 0.92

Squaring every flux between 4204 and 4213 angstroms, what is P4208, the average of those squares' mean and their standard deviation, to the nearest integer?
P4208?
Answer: 185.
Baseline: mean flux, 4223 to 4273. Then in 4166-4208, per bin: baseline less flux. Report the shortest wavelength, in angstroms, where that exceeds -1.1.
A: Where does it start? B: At 4171.5 angstroms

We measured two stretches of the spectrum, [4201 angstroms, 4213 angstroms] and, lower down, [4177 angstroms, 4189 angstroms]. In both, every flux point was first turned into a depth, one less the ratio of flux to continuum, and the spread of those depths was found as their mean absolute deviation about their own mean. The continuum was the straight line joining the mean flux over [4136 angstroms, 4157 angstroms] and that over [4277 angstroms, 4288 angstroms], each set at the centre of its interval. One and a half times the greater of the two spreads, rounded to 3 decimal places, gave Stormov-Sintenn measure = 0.110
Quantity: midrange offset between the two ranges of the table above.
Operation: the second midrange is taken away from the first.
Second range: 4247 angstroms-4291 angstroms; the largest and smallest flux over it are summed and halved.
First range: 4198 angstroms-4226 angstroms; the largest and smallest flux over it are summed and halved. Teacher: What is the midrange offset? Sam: -1.8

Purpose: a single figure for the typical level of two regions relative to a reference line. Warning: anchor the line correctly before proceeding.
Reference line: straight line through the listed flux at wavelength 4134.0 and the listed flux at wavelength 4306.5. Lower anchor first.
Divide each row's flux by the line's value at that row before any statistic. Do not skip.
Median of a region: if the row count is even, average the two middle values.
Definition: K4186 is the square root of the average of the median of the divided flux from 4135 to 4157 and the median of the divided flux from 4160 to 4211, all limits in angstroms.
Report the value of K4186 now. 1.12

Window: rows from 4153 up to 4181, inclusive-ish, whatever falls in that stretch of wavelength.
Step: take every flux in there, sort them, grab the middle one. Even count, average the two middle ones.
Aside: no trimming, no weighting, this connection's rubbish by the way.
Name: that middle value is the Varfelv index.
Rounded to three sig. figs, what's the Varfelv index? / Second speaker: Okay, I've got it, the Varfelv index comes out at 17.9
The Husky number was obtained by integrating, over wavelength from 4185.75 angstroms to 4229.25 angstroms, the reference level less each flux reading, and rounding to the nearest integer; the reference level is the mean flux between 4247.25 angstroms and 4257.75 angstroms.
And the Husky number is -26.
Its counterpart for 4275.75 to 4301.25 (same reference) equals 28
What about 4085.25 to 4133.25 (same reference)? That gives -70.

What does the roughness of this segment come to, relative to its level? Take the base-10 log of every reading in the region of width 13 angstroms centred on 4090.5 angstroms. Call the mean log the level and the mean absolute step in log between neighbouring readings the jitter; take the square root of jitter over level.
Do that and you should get 0.17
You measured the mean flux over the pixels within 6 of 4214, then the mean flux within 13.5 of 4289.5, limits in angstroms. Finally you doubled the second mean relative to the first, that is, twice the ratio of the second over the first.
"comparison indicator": 1.65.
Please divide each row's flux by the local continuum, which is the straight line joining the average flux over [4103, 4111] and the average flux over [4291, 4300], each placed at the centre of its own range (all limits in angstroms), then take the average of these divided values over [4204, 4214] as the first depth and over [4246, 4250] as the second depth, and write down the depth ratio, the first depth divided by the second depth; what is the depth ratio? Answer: 1.21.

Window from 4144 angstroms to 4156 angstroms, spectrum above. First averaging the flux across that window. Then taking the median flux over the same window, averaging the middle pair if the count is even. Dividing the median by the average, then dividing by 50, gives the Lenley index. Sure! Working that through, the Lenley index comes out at 0.0204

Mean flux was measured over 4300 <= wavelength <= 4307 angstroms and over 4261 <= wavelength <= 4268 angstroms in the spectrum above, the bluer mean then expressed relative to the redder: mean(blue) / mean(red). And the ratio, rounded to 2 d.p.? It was 1.57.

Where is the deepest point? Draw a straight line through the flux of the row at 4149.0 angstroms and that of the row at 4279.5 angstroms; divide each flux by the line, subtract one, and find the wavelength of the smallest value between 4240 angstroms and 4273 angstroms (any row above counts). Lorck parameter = 4270.5 angstroms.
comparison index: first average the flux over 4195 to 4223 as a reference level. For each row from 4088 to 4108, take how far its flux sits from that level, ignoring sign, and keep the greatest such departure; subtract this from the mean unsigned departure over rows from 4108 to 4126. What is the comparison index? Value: -5.1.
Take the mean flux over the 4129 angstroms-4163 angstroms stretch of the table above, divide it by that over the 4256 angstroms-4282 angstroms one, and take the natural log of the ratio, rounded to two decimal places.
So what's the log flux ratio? 0.05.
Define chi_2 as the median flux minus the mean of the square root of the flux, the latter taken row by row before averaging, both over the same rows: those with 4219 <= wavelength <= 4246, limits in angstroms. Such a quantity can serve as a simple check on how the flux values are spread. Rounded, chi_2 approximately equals 13.2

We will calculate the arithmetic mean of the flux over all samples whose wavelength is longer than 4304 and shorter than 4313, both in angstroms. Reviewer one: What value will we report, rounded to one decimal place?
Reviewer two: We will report 11.5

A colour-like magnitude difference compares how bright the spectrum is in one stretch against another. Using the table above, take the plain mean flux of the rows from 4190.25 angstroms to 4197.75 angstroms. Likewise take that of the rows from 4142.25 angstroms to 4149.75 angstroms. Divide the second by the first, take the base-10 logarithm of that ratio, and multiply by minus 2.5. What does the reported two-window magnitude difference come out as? 0.10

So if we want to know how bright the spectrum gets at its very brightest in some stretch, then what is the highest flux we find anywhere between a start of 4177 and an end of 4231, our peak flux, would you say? 20.1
